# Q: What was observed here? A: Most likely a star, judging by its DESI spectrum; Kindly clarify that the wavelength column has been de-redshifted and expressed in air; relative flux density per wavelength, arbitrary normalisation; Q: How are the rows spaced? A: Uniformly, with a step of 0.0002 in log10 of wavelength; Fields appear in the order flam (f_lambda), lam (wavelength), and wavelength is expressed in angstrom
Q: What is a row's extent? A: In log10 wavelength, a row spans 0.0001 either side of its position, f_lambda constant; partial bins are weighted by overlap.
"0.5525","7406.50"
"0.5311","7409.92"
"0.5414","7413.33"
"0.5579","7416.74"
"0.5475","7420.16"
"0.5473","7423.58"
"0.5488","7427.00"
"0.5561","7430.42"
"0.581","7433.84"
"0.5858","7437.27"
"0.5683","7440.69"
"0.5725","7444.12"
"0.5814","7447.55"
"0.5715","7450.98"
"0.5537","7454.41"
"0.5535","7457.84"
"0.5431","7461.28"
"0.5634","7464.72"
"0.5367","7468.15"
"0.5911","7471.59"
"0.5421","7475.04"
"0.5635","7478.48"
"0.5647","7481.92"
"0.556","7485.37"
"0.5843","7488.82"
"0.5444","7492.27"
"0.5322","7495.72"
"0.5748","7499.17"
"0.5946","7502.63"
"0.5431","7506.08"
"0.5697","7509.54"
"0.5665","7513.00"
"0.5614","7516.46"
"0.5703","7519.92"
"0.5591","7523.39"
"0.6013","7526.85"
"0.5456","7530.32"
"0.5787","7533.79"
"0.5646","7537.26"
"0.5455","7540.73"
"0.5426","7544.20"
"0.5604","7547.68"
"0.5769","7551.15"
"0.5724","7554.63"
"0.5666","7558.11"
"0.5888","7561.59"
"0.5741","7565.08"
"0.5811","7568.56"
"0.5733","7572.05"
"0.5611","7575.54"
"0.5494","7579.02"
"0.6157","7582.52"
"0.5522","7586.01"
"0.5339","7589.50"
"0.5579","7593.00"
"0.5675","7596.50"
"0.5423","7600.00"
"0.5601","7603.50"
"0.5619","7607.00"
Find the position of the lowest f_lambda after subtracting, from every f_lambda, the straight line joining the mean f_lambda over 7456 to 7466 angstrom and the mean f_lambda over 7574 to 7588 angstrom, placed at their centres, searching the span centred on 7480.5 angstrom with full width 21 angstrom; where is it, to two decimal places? 7475.04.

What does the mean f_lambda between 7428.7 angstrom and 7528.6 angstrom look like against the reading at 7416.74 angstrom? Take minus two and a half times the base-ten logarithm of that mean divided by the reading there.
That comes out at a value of -0.014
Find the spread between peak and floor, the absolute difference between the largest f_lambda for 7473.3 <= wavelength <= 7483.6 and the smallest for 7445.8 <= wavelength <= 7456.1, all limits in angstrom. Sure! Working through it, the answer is 0.011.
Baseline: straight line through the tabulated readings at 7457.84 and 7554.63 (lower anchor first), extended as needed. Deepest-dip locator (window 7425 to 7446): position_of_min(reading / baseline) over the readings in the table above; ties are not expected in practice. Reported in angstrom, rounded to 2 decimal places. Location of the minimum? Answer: 7427.00 angstrom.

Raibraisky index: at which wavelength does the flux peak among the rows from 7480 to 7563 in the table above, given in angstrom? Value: 7526.85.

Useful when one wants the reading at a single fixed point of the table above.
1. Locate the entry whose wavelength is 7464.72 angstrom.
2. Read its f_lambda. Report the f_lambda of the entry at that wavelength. 0.5634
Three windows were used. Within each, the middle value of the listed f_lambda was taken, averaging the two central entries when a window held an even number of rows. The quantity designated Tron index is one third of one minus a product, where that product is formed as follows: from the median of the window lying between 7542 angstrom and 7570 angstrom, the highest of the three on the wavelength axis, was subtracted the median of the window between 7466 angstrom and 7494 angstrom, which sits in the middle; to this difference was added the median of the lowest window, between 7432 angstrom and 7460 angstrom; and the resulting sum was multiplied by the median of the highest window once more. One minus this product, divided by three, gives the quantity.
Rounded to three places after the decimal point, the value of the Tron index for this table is 0.221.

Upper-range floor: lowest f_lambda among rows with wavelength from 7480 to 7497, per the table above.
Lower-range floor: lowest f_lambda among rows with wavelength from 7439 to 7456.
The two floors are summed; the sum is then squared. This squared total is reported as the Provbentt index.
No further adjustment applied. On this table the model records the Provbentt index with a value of 1.18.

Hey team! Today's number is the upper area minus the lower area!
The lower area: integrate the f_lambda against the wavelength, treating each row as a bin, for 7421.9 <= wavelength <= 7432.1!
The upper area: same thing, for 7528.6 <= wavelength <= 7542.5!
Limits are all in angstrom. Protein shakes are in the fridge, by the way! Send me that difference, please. 2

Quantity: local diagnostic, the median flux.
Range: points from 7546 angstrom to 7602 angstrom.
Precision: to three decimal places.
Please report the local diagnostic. 0.567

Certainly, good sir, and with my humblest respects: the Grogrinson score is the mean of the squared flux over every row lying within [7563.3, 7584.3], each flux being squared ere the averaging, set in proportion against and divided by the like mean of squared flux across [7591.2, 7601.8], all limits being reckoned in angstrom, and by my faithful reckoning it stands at 1.07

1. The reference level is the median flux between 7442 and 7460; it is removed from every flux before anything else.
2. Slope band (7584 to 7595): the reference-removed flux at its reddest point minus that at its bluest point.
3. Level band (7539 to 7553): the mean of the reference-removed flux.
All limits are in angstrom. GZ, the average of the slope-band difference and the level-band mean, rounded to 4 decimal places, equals -0.0047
